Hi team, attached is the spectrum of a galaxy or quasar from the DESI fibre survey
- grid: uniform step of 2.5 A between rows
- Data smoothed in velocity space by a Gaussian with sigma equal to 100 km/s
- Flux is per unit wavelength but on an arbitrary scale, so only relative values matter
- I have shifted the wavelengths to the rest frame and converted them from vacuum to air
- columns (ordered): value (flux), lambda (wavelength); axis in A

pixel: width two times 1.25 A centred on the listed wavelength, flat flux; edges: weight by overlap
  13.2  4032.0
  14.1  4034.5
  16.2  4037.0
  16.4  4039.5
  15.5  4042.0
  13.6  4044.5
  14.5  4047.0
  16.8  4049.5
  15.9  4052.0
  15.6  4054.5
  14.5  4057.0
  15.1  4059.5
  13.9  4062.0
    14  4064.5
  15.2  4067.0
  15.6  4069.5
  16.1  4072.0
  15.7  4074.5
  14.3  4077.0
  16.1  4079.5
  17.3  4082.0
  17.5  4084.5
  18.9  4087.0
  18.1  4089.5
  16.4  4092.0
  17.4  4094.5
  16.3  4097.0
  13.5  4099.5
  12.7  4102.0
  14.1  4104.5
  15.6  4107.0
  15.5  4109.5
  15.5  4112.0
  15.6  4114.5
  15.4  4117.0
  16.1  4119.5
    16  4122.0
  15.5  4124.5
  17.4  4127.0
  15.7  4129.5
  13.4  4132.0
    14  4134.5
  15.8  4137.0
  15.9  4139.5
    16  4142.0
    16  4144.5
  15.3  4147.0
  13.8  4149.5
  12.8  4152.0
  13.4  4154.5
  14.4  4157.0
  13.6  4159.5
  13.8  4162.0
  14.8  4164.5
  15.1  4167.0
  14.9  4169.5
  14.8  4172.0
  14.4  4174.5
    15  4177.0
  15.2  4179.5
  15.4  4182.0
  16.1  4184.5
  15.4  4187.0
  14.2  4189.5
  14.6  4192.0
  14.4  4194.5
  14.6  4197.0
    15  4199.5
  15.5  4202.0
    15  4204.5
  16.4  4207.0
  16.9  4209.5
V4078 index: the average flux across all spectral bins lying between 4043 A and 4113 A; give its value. 15.6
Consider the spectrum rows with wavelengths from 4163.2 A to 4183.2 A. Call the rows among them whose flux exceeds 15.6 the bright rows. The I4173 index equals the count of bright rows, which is 0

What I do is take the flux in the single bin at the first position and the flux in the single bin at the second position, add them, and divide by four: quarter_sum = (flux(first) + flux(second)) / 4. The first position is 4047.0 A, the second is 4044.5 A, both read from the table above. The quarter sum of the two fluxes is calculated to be 7.0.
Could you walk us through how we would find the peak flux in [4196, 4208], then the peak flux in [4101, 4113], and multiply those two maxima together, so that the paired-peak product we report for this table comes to 256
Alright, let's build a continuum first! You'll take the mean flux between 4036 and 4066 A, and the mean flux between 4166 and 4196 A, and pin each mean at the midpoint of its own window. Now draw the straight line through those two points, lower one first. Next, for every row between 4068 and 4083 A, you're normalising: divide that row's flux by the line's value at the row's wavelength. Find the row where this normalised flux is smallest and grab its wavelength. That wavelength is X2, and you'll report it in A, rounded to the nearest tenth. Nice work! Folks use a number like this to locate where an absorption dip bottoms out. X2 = 4077.0 A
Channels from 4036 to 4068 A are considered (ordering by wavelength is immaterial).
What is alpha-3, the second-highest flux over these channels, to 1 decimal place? 16.4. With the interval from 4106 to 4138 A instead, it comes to 16.1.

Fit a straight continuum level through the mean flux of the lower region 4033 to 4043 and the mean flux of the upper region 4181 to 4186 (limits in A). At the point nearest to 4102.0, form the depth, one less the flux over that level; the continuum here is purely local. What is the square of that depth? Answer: 0.035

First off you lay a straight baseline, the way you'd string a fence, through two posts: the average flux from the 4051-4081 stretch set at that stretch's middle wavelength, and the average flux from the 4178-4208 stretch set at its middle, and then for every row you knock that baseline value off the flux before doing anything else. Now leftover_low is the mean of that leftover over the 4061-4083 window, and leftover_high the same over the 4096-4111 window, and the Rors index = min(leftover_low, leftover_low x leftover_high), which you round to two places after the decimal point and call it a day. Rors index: -0.10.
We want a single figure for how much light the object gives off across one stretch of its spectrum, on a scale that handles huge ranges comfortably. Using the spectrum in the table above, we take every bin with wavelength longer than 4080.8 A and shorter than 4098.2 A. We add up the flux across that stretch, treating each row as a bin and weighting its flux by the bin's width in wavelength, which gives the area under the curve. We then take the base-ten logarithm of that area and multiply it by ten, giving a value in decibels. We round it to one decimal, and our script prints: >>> 24.8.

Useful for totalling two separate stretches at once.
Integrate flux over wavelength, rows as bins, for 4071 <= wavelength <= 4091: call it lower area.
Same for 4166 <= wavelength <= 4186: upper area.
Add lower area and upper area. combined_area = 637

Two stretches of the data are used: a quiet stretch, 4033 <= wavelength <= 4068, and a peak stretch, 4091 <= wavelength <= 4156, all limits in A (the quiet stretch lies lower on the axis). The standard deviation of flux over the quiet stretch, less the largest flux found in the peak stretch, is -16.4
